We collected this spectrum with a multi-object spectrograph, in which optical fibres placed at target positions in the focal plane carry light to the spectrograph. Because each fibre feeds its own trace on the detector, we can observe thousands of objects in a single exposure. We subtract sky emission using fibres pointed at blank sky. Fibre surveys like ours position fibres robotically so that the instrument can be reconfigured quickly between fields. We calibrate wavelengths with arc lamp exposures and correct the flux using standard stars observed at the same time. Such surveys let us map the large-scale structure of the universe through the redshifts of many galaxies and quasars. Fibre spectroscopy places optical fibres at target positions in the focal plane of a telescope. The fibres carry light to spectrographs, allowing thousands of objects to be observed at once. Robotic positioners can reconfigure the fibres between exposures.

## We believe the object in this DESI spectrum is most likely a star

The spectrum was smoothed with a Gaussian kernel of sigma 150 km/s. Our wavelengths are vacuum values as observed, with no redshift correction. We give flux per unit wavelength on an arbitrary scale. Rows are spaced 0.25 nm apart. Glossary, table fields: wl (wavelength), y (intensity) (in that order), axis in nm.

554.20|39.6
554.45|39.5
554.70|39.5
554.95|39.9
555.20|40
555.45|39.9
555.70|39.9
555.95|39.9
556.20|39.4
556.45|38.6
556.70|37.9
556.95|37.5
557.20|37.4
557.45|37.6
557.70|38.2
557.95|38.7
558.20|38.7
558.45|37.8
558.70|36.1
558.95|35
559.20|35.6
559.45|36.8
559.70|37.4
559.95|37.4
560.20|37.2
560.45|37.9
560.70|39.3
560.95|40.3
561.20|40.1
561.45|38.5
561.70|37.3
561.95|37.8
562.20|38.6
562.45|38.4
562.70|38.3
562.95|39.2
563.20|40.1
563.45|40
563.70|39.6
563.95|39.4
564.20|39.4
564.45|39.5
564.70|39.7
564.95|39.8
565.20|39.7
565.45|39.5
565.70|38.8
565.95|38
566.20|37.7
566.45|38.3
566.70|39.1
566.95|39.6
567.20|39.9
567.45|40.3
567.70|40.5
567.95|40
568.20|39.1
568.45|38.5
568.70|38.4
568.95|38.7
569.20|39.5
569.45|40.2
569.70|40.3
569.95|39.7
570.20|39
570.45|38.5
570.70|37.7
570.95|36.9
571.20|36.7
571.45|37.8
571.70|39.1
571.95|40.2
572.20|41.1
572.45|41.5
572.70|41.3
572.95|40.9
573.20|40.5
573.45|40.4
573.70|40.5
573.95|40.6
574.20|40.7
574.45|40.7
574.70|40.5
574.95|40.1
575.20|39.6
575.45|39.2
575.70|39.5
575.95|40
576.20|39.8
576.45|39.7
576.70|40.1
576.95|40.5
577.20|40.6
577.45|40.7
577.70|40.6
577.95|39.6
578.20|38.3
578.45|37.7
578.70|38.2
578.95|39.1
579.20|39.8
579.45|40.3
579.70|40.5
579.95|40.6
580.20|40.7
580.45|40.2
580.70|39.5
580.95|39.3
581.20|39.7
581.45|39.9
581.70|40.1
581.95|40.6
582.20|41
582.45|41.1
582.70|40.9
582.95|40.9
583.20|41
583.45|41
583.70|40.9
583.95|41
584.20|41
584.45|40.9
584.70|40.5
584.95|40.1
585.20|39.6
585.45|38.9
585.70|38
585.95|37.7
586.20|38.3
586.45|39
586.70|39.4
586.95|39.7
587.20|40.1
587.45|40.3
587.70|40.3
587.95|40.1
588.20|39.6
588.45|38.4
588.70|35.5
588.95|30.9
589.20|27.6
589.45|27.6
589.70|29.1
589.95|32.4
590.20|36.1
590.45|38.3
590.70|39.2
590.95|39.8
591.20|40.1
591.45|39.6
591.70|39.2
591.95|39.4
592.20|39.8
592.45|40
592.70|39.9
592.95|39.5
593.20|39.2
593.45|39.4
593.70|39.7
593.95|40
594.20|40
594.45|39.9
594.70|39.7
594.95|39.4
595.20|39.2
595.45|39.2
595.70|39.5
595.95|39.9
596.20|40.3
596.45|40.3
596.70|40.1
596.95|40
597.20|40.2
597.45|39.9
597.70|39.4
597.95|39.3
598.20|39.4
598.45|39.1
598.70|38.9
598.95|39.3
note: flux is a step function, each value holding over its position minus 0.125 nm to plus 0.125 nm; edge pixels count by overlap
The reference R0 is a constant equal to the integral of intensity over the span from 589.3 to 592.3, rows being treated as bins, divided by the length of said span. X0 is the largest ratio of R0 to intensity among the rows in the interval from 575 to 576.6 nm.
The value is 0.93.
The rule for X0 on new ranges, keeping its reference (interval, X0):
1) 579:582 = 0.93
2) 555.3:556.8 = 0.97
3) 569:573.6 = 1.00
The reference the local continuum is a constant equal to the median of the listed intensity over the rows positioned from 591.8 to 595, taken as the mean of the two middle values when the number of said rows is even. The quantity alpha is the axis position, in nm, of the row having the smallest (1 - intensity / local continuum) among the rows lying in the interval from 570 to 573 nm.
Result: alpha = 572.45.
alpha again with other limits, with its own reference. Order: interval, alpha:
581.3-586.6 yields 582.45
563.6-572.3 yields 572.20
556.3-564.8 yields 560.95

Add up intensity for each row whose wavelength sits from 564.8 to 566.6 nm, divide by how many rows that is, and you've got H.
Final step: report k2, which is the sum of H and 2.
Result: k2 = 40.8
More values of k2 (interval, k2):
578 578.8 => 40.1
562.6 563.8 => 41.4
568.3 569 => 40.5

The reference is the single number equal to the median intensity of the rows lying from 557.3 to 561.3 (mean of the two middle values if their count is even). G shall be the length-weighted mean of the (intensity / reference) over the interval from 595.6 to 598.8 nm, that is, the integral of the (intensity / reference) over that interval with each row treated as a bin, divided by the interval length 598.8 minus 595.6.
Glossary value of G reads 1.054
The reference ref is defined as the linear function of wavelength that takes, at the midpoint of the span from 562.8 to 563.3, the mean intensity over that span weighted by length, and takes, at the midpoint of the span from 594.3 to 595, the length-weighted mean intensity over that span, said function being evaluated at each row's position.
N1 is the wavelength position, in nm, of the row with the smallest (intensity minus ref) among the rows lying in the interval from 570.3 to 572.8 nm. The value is 571.20 nm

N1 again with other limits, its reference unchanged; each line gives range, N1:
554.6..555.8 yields 554.70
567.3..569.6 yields 568.70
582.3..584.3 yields 583.70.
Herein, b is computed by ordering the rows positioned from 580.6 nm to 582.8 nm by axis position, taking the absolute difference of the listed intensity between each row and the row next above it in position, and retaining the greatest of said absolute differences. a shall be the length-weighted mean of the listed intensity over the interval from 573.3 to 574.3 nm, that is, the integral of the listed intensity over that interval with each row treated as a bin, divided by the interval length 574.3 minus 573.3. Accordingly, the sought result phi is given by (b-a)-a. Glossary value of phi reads -80.6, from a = 40.5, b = 0.5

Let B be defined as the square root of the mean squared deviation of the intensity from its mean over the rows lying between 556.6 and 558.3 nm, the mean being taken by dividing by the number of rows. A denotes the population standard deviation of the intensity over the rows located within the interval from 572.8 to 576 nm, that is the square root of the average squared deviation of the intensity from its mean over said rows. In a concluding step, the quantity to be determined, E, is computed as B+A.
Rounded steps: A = 0.51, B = 0.5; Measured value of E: 1.0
